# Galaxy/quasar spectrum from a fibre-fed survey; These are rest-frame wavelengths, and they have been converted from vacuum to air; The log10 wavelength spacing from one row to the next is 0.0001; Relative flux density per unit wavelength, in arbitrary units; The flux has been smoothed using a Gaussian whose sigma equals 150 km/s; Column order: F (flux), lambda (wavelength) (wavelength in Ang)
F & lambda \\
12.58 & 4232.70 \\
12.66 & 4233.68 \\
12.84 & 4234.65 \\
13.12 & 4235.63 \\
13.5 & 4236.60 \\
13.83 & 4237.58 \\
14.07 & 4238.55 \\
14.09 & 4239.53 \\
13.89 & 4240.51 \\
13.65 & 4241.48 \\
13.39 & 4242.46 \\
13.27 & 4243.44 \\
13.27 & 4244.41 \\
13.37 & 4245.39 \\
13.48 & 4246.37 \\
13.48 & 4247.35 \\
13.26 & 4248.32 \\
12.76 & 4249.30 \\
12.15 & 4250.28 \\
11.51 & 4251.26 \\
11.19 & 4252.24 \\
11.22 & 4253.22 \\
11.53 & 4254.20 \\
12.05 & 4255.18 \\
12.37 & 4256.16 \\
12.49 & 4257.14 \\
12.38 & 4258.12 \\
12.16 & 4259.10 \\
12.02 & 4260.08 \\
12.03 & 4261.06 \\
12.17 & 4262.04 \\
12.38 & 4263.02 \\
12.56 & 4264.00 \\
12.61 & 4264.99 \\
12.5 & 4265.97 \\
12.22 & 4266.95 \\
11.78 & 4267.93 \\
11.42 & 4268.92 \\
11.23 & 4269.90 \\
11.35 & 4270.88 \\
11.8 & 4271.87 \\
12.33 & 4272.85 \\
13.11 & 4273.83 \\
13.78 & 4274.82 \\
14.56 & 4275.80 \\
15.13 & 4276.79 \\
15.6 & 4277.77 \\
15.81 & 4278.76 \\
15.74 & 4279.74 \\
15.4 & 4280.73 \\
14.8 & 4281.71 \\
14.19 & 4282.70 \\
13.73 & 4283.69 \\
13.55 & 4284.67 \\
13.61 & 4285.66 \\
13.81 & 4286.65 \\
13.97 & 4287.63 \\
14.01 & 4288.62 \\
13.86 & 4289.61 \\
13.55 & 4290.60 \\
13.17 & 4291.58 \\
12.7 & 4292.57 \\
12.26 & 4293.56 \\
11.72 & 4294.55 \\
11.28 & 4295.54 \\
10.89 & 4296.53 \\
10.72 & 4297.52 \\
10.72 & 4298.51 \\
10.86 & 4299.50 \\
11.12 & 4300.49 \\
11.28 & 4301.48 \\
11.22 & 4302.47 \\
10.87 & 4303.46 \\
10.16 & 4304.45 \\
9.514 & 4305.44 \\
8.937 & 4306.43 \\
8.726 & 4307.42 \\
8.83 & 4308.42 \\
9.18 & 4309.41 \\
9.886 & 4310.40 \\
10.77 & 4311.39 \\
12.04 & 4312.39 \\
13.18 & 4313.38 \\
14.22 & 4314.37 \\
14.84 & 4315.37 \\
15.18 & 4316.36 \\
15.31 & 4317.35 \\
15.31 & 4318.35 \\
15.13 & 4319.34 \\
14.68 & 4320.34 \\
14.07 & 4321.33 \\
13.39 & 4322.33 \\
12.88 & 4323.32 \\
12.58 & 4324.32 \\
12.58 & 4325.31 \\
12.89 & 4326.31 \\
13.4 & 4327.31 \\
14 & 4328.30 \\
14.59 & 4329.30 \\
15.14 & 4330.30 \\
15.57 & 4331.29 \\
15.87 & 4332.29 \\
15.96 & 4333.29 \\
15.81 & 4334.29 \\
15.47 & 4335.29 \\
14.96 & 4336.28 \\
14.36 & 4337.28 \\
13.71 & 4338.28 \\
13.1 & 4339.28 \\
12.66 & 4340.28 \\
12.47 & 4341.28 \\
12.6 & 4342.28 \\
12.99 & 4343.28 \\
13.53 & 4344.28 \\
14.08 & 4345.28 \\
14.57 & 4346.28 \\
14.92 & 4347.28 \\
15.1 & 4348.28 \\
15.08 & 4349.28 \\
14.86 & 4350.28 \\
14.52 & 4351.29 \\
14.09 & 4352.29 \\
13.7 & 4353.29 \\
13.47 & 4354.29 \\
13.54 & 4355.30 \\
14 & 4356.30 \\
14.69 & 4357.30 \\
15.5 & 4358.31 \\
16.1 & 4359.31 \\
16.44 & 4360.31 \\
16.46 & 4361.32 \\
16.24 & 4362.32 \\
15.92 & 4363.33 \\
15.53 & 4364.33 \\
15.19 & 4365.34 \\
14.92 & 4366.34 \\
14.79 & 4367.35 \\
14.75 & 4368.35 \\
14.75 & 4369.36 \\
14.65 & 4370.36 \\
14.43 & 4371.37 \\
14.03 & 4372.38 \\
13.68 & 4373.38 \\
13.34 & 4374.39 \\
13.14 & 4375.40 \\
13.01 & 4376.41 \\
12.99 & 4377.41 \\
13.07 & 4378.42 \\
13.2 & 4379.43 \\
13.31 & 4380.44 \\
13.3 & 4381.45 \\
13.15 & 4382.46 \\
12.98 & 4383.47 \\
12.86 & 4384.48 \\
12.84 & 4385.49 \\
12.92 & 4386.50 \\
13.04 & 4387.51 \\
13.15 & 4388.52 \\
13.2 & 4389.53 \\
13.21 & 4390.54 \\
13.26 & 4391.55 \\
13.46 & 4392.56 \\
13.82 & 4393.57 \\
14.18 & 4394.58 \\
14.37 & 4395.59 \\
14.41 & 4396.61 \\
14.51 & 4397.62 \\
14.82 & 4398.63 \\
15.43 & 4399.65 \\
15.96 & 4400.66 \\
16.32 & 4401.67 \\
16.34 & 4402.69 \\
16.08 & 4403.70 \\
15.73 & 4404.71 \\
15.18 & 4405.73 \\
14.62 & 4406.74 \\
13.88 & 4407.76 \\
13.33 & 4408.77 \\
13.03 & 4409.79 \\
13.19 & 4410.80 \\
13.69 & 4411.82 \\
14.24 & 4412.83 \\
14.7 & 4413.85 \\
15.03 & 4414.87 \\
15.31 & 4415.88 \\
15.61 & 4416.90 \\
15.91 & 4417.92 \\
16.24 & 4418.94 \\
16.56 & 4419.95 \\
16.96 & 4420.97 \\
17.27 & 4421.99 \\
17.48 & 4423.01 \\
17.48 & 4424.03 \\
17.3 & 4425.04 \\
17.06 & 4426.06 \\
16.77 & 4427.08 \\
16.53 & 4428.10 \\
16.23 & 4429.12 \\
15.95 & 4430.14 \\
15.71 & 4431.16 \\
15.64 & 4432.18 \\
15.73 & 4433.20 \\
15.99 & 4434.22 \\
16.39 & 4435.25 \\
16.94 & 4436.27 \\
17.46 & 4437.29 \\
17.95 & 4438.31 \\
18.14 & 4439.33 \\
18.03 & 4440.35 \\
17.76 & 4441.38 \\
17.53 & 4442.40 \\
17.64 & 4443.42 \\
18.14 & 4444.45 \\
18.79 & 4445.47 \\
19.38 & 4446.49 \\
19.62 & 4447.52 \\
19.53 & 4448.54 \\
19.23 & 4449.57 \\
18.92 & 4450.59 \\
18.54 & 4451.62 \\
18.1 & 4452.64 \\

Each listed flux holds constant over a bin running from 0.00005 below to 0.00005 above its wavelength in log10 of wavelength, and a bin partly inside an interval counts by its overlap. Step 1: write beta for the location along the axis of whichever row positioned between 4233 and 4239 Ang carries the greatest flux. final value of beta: 4238.55 Ang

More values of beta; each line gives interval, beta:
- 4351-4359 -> 4358.31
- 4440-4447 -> 4446.49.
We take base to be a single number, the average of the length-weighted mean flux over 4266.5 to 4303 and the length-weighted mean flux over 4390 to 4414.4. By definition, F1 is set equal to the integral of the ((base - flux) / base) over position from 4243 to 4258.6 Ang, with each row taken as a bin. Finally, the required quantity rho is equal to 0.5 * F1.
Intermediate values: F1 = 1.4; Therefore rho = 0.7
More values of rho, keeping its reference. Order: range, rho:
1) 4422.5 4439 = -1.8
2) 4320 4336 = -0.4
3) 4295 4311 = 2.0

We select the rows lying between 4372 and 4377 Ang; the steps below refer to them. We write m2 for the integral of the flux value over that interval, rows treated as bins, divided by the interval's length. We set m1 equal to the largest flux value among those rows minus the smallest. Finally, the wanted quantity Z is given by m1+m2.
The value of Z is 14.5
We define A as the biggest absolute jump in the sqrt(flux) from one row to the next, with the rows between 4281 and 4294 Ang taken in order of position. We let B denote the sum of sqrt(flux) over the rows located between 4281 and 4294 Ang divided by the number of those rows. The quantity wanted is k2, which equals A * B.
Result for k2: 0.30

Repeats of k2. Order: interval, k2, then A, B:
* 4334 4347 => 0.32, 0.087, 3.72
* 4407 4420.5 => 0.29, 0.075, 3.83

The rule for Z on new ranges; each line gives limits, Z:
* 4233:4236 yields 13.3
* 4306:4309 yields 9.0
